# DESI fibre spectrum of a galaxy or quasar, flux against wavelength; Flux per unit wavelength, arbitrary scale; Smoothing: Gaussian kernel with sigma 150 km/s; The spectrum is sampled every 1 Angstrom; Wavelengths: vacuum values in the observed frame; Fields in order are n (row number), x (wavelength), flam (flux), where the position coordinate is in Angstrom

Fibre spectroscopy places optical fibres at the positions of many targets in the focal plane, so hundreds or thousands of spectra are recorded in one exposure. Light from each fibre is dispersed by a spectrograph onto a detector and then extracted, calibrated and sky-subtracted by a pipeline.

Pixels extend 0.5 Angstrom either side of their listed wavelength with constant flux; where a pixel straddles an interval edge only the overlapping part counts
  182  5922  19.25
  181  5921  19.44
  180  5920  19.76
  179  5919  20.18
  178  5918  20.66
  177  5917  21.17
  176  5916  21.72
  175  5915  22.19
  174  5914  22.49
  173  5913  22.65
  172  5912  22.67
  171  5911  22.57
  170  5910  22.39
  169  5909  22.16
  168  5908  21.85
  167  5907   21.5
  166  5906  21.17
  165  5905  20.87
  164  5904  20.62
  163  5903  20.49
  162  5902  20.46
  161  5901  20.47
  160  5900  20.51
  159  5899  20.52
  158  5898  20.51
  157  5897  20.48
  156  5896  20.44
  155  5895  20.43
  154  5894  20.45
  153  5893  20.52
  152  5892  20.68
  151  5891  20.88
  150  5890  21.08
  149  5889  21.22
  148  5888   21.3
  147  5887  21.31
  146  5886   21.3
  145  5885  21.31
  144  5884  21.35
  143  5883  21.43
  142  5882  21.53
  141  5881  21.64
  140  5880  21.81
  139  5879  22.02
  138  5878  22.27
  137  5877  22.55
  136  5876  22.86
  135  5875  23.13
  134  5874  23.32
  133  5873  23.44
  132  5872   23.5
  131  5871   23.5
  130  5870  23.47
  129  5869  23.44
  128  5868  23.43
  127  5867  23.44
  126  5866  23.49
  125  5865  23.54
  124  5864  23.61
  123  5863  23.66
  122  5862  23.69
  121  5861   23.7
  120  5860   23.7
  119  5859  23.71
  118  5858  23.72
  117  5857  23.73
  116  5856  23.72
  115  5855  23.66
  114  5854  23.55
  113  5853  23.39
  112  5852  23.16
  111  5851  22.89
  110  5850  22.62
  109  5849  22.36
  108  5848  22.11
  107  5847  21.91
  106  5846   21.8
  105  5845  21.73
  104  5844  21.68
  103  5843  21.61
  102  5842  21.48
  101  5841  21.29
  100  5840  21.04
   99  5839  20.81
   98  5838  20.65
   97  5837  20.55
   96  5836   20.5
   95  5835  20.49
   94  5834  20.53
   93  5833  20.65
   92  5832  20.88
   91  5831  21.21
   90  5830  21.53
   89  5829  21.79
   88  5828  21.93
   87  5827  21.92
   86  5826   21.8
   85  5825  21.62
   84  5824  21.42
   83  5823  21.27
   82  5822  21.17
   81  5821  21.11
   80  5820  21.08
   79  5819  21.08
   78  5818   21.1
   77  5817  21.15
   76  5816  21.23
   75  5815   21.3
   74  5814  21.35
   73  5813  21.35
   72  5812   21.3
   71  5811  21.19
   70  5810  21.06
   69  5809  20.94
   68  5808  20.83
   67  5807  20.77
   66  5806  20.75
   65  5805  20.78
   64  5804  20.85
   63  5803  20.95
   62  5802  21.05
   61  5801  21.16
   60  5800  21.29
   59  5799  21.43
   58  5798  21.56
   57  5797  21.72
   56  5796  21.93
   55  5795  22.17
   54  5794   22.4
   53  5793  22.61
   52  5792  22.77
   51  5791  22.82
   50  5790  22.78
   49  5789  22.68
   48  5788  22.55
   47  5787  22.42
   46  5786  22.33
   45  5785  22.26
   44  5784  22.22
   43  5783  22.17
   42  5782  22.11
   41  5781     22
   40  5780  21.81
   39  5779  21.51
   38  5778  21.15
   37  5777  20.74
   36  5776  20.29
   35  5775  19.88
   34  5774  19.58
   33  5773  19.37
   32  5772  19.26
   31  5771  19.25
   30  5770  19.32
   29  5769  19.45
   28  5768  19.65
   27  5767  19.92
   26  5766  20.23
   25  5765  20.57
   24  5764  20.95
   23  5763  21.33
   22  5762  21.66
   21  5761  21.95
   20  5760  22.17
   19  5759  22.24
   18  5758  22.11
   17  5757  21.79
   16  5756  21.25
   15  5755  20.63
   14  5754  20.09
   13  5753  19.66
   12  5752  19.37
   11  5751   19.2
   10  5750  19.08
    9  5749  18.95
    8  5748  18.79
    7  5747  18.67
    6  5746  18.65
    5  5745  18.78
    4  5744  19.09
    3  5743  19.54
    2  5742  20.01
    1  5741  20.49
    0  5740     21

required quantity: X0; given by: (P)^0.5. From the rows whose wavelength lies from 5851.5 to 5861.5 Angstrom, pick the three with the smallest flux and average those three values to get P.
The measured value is 4.83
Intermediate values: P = 23.4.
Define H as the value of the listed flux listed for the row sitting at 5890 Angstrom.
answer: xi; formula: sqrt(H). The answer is 4.59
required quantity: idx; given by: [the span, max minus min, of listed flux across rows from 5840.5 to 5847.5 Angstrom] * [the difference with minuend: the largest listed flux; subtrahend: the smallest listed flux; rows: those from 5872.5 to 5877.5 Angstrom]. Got 0.55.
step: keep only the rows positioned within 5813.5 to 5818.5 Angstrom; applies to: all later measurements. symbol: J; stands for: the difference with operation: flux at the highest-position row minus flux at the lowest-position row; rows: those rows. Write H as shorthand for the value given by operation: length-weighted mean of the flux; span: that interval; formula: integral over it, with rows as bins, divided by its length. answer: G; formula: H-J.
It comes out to 21.5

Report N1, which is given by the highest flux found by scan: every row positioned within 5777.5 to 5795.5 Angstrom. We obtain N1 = 22.82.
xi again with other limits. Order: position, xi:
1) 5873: 4.84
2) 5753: 4.43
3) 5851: 4.78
